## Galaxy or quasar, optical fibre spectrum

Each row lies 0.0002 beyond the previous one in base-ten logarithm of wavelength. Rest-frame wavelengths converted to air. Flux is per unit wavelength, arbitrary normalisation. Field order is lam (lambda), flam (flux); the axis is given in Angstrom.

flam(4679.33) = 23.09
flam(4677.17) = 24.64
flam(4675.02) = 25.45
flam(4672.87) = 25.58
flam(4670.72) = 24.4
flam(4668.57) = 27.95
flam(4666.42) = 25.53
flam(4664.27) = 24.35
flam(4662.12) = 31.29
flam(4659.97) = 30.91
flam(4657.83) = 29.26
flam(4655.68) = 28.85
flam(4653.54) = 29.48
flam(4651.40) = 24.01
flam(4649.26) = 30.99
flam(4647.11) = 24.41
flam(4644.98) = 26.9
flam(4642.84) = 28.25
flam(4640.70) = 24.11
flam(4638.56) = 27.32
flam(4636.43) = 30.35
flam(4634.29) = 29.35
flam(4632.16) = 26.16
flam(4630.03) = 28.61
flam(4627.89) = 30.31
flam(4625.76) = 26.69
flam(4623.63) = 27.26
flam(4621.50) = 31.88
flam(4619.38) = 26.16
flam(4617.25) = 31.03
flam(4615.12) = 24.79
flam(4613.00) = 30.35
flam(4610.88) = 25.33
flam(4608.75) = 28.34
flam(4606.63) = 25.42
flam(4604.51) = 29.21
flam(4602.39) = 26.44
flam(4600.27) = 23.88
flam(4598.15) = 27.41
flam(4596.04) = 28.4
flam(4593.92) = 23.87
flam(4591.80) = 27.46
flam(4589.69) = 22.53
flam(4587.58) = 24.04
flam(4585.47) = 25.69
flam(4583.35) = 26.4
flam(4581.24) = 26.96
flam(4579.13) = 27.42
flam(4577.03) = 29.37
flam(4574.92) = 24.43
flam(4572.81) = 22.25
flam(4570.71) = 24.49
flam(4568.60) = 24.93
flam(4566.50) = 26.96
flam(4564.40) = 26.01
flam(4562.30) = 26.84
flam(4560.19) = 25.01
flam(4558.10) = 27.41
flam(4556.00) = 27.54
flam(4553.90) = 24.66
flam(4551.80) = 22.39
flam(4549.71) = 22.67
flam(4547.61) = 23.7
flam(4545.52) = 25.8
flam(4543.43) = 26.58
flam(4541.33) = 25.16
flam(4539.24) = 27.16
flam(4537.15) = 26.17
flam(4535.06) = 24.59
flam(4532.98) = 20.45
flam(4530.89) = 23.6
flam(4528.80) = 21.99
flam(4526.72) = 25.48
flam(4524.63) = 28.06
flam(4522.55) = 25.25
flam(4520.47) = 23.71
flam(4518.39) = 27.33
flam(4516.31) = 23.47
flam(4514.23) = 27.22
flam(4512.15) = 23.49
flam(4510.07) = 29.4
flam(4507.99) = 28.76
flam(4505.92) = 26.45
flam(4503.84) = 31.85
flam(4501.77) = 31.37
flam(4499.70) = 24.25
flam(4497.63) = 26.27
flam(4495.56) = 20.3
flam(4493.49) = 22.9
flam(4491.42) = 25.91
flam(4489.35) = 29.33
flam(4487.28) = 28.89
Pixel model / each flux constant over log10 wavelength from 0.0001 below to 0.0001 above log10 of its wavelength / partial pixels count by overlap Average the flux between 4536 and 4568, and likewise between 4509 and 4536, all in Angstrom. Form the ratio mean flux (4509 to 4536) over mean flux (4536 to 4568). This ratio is 0.974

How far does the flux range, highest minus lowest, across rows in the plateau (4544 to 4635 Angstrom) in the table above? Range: 9.6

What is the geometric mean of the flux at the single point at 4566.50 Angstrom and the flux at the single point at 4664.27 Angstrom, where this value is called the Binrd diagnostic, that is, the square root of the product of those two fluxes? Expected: 25.6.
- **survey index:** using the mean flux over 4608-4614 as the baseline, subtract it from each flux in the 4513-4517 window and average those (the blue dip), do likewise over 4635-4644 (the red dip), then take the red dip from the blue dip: -2.2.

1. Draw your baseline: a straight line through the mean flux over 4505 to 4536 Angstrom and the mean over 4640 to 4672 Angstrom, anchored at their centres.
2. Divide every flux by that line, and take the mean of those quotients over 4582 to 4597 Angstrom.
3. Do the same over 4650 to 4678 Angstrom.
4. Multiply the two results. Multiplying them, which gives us 0.95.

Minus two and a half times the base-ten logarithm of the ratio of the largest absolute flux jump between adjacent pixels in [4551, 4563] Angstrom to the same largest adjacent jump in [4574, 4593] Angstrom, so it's 0.59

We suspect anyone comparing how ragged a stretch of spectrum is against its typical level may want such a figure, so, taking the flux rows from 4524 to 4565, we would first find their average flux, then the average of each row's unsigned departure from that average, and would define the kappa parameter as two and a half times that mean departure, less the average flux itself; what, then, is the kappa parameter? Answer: -20.9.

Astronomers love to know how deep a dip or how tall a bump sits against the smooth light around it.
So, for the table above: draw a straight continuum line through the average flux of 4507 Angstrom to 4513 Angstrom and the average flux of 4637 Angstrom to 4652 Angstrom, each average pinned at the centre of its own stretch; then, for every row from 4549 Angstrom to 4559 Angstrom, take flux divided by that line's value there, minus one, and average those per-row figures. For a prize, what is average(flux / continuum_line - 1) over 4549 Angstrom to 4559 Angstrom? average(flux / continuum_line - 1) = -0.08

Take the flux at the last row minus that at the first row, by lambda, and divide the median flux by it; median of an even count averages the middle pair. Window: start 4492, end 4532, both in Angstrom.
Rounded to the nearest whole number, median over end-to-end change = 36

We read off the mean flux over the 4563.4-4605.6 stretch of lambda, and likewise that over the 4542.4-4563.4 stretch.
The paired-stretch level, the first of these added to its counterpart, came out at 51.2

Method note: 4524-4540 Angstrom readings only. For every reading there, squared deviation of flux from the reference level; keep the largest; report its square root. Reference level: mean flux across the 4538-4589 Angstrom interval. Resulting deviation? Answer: 5.1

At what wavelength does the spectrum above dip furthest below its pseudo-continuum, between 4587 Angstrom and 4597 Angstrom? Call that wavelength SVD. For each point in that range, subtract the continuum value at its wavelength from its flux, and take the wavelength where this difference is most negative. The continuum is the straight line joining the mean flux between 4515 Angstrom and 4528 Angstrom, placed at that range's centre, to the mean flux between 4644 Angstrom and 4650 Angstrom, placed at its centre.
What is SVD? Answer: 4589.69 Angstrom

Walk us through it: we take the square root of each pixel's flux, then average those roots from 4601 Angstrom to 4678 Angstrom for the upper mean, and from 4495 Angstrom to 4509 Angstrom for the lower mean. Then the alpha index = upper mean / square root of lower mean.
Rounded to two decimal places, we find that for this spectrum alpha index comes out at 2.30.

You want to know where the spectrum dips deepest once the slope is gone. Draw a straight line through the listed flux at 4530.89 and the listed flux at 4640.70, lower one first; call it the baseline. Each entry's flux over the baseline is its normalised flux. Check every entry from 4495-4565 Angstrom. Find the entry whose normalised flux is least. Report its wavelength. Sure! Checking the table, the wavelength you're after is 4532.98 Angstrom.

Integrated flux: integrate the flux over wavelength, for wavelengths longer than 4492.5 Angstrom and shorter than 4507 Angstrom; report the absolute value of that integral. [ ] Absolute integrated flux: 380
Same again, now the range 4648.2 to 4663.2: 439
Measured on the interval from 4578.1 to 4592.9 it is 381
